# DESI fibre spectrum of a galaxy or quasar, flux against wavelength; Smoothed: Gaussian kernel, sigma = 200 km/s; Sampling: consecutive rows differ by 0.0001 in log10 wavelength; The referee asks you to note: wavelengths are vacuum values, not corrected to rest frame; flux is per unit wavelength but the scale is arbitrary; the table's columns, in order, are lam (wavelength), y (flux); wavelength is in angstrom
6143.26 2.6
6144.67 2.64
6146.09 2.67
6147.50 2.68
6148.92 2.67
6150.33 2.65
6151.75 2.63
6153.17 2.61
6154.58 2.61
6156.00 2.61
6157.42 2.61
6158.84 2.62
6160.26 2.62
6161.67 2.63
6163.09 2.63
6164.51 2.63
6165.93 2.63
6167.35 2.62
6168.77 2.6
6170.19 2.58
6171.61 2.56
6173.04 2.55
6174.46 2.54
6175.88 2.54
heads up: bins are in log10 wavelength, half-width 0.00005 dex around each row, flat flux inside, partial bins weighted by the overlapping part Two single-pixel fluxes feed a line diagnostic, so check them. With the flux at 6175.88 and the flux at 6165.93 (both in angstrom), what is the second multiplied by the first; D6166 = 6.68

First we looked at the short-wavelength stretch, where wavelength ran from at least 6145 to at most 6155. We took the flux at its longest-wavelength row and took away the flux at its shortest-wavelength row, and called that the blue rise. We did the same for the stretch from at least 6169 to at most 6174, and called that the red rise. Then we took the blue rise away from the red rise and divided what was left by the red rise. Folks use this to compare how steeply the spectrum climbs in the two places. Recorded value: -1.0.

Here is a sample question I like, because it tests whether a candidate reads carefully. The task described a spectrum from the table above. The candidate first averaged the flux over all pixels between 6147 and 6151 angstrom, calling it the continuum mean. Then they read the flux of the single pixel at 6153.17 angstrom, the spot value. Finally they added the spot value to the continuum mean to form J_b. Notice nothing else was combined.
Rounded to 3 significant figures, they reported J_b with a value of 5.28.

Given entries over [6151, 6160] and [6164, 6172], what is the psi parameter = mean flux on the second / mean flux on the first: 1.00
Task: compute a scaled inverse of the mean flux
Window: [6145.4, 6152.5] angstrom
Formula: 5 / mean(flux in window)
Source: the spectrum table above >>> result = 1.880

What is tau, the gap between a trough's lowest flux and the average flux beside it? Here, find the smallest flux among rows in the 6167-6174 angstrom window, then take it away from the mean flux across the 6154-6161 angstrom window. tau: 0.064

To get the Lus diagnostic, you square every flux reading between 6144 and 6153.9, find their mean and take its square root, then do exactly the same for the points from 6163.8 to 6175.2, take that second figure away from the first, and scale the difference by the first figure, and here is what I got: 0.023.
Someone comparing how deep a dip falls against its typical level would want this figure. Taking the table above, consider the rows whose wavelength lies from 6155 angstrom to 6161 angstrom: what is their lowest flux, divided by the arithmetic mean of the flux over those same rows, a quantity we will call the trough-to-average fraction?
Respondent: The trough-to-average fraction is 0.998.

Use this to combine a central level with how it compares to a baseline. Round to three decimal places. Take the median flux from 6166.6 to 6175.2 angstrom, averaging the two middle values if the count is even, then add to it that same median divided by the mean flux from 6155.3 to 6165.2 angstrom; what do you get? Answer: 3.550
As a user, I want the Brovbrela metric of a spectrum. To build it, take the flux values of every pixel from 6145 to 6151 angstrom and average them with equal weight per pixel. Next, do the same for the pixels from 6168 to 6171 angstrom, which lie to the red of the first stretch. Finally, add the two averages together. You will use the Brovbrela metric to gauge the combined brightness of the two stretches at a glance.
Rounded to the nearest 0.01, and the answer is 5.26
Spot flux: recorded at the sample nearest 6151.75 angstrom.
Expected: 2.63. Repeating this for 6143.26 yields 2.6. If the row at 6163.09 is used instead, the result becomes 2.63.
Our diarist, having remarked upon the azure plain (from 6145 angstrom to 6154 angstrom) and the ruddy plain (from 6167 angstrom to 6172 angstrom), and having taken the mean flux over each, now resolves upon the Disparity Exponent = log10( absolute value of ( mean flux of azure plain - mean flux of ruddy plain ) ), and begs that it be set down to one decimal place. -1.2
